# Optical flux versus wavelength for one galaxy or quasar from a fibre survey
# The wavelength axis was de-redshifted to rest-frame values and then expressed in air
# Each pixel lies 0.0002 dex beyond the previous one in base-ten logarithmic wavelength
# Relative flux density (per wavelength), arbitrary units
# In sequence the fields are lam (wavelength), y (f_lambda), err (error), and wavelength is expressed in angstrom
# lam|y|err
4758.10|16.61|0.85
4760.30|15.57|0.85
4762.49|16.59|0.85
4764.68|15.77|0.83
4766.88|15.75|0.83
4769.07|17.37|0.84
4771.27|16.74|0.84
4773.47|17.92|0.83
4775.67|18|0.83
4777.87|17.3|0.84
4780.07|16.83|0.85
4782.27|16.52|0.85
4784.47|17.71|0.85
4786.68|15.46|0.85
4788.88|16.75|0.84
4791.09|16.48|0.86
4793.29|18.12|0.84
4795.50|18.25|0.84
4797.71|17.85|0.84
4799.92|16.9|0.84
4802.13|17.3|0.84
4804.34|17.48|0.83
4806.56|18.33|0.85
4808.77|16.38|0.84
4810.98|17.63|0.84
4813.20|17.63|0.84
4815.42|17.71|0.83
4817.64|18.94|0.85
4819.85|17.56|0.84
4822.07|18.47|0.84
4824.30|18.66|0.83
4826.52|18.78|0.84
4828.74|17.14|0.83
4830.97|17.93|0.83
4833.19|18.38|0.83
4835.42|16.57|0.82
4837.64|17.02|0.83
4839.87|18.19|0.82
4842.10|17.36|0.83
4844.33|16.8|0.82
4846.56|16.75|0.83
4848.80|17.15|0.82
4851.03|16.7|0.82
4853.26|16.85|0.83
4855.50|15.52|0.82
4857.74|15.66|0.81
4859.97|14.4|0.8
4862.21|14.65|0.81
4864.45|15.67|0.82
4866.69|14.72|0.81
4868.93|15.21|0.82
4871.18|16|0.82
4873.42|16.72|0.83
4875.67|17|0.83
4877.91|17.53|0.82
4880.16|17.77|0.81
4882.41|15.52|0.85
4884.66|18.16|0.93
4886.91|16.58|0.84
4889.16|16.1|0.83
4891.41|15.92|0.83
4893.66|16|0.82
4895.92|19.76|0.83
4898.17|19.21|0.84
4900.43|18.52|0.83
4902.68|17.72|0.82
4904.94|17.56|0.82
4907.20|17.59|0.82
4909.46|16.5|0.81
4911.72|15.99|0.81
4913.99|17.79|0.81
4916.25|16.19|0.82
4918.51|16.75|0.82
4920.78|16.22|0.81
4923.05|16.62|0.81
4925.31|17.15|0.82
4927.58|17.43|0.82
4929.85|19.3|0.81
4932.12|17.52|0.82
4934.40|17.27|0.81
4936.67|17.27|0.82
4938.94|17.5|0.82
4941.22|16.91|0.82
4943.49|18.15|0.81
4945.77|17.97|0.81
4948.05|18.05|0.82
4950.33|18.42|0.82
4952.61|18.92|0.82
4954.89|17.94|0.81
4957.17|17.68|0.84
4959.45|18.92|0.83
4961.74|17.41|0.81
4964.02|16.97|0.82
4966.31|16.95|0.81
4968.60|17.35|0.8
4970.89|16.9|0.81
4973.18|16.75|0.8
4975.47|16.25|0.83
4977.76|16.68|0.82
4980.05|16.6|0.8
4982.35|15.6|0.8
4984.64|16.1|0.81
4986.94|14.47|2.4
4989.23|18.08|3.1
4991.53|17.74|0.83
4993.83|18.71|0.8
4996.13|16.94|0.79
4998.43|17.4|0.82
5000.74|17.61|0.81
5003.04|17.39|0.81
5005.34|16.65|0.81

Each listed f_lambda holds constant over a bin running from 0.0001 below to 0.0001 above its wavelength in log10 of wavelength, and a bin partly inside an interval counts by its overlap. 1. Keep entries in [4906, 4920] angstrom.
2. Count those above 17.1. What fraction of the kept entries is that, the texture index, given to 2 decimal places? 0.33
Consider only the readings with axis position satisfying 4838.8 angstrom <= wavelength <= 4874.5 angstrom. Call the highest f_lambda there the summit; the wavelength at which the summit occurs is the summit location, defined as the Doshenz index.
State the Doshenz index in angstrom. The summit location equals 4839.87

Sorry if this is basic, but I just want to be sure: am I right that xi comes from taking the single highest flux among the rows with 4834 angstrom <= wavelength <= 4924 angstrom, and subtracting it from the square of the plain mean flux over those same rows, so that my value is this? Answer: 260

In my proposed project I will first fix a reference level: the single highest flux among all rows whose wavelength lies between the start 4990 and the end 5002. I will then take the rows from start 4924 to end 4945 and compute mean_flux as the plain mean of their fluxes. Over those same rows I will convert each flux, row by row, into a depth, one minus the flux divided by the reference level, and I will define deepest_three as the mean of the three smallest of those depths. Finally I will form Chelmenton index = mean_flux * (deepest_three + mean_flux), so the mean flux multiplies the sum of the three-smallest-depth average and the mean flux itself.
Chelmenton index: 311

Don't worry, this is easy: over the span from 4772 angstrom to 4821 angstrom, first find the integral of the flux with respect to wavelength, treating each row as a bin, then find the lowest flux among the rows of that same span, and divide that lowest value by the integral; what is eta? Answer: 0.018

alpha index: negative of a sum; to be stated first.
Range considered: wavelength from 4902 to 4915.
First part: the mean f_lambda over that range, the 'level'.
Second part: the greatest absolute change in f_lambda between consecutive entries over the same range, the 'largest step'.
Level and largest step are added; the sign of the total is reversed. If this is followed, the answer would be -19.0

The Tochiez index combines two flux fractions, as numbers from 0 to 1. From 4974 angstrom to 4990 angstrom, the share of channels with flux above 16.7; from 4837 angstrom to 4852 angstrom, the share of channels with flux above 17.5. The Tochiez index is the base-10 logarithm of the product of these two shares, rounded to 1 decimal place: -1.7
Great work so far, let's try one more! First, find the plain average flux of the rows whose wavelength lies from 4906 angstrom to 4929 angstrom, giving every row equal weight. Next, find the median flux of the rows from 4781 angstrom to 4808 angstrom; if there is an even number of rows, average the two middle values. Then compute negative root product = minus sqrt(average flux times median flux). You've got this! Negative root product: -17.1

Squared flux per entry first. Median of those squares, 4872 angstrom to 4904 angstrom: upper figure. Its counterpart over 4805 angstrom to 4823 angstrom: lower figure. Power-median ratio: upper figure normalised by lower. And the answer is 0.95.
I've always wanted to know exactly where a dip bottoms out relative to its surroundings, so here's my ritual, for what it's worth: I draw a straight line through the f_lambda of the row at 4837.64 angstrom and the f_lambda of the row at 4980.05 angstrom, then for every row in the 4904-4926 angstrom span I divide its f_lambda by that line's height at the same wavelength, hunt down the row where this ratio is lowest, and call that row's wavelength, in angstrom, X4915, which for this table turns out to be 4911.72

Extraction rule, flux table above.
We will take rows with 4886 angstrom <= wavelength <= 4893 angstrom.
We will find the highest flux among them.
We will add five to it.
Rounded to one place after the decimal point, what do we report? 21.6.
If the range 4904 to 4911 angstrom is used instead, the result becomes 22.6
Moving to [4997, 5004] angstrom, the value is 22.6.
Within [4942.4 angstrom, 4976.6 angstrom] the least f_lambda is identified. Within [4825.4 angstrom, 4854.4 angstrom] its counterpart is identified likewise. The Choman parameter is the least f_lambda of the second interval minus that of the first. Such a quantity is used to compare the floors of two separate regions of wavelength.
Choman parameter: 0.32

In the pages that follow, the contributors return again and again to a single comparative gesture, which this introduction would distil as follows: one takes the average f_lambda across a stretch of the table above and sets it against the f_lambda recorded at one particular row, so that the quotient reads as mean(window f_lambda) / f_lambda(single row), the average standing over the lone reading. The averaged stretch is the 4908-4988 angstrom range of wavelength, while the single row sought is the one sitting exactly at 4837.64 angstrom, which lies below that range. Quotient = 1.01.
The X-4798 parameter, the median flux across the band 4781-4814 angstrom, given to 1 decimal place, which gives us 17.5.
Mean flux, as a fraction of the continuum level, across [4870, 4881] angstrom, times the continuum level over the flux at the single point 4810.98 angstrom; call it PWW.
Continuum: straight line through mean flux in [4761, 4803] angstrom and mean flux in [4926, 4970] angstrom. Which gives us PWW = 0.95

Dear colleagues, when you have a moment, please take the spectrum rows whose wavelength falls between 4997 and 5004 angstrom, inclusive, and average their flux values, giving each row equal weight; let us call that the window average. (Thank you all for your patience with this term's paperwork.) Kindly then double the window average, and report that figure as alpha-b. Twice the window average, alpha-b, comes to 34.9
